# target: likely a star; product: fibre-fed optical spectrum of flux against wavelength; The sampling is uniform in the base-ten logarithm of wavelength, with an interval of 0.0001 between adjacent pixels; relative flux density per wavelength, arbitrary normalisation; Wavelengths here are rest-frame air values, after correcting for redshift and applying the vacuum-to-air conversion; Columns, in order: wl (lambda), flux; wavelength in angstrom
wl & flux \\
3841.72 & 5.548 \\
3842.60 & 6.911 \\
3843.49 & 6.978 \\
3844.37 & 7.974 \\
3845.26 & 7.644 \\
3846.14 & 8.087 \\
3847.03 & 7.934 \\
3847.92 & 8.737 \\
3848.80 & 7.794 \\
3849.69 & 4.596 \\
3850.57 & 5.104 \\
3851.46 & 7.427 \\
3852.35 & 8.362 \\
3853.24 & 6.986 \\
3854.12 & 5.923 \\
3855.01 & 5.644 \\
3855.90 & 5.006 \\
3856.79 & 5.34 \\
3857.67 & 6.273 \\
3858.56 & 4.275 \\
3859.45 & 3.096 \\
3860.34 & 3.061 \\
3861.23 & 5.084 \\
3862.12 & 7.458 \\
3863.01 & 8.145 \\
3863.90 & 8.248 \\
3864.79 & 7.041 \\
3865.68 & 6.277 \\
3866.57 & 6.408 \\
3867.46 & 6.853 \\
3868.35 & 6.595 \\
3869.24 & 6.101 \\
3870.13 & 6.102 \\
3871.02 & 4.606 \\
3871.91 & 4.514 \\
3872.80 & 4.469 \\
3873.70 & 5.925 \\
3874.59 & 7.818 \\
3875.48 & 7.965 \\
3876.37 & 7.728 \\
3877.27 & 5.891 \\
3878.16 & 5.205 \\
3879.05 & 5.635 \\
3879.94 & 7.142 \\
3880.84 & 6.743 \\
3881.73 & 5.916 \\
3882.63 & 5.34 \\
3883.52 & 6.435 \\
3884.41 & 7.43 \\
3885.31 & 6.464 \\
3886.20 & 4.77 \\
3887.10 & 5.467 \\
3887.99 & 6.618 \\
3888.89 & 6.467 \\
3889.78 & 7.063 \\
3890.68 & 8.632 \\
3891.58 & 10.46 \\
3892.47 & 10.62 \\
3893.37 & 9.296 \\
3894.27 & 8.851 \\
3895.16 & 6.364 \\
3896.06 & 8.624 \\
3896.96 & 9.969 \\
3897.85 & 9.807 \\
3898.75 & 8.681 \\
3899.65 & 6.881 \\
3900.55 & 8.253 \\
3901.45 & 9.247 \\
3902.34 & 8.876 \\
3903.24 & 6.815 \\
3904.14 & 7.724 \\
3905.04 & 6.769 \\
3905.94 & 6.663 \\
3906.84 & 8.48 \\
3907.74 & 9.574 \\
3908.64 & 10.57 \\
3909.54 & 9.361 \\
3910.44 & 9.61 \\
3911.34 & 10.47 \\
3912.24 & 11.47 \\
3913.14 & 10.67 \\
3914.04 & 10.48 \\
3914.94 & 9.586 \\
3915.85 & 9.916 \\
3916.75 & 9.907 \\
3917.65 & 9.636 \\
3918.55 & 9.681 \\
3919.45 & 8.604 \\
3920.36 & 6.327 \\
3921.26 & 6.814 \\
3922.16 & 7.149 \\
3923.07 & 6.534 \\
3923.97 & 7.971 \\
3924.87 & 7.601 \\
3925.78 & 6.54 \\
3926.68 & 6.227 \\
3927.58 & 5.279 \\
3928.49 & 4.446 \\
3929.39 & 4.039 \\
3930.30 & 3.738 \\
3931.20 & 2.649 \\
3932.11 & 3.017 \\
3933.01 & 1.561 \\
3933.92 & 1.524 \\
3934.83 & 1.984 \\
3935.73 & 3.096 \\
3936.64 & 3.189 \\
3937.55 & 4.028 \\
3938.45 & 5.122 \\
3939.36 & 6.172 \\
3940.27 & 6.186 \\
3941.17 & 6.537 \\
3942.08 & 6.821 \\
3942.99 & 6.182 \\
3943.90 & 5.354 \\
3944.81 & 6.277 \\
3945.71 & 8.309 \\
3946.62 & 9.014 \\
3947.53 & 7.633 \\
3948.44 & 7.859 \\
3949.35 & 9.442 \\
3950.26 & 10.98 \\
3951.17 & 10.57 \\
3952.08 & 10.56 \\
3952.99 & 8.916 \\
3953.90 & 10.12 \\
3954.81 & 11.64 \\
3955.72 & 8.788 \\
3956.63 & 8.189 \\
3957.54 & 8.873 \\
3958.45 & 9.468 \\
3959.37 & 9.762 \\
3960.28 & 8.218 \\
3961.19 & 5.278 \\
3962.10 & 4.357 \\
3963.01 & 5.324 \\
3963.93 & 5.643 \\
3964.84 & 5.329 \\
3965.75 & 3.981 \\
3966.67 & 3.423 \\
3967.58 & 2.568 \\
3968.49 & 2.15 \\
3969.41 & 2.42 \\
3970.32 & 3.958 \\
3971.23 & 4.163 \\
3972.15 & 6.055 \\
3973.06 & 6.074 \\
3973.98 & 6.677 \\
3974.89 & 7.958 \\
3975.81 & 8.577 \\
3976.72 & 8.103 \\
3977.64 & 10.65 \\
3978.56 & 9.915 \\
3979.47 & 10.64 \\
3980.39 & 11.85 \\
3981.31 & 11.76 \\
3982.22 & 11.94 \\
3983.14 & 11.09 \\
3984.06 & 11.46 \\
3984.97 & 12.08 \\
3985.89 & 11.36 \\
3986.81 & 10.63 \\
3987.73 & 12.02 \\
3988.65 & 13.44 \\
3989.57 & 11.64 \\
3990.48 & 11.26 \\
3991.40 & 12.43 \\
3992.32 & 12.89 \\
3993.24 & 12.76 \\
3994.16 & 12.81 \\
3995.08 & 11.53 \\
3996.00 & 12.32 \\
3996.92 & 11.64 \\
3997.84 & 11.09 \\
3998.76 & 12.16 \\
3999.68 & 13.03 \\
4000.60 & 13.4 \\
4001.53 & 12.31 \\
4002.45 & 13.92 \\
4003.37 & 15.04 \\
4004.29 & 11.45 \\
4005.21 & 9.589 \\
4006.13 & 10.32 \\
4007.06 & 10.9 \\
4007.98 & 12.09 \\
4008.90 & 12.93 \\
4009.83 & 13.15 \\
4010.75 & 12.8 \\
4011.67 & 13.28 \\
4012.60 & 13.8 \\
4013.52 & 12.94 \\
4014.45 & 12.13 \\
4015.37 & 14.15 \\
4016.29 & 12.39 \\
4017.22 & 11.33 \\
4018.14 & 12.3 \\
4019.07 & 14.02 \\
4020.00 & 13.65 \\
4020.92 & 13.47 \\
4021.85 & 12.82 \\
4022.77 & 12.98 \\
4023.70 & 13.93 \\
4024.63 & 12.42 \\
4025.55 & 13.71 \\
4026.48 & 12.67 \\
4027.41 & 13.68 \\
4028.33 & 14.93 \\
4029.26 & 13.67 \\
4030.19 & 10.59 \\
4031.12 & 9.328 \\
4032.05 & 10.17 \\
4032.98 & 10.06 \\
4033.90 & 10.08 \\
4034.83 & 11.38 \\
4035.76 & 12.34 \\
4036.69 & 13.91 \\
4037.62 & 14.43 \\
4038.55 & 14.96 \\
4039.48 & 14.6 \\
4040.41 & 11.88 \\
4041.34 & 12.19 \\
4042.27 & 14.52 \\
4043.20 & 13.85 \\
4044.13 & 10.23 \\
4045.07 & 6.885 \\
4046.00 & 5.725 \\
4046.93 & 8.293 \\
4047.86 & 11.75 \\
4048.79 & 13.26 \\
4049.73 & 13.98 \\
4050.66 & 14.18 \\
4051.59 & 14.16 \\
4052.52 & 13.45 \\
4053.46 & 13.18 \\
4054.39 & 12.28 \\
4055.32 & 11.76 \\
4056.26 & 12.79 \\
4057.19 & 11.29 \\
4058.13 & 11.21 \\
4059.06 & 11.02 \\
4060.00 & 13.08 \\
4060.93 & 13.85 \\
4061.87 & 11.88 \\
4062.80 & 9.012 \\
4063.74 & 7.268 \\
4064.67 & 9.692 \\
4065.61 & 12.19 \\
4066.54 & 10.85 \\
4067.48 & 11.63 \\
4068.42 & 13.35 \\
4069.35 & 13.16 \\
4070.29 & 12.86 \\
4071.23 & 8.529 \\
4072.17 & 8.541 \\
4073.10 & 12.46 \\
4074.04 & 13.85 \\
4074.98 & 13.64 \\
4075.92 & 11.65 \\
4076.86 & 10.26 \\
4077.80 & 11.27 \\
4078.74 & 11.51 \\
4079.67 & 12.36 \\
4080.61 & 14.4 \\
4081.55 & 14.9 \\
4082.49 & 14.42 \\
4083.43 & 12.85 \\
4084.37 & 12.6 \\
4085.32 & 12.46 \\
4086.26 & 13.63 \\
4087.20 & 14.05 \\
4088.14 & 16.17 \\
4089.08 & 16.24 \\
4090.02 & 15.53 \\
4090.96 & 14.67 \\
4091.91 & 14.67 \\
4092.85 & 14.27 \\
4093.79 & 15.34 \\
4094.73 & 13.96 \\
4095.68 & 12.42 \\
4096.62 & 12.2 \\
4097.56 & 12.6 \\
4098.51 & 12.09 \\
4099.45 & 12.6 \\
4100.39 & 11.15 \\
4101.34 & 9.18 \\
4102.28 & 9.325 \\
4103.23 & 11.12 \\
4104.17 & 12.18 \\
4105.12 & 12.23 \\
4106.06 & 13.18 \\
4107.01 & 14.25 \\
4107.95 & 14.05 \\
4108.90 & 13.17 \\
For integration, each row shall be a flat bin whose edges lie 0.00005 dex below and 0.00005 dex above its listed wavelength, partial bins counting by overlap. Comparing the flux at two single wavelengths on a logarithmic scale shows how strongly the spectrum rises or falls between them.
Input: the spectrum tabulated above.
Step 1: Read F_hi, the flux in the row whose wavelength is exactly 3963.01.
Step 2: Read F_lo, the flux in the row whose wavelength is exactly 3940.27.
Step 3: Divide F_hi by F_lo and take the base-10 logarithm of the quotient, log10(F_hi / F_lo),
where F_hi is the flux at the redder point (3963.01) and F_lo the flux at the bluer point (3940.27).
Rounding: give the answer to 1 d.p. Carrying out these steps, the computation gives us -0.1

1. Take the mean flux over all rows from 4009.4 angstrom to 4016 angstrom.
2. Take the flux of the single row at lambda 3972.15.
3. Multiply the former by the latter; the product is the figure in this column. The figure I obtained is 80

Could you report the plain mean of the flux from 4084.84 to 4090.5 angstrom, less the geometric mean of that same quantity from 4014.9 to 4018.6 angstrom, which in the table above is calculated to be 2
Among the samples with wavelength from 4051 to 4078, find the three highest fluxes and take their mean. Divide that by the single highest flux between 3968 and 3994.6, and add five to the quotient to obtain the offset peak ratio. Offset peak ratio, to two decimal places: 6.04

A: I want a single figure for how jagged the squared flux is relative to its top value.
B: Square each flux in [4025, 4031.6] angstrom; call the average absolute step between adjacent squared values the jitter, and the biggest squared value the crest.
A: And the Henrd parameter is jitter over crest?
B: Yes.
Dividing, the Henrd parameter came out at 0.169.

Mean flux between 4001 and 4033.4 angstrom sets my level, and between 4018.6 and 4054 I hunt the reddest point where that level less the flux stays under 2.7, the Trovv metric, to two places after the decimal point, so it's 4053.46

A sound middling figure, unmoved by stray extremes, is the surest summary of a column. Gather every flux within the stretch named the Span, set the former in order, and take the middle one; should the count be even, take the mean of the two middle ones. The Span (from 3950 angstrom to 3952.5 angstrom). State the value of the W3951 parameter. 10.6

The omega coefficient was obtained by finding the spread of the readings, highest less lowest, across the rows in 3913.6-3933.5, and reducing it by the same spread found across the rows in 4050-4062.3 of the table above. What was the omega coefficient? 5.8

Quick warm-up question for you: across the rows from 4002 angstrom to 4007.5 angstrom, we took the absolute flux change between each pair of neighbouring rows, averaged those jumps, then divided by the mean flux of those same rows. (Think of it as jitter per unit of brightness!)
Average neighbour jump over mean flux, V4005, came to 0.13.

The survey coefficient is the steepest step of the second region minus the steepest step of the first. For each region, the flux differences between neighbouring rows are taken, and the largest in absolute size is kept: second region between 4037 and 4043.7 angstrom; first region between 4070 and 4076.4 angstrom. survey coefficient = -1.6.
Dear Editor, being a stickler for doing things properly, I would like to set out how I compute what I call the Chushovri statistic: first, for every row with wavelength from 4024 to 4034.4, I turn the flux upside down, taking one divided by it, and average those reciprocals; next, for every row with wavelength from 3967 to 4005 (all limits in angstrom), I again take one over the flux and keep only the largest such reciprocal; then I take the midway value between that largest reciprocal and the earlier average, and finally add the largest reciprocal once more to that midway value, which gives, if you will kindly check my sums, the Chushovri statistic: 0.74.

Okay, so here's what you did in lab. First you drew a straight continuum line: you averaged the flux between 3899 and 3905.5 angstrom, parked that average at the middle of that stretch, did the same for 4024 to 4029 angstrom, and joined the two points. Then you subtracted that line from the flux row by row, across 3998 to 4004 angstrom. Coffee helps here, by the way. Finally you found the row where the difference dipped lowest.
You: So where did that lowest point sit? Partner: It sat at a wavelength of 3998.76 angstrom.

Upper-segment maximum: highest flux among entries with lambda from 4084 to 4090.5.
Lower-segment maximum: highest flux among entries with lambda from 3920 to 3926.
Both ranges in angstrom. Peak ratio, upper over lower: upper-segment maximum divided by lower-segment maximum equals 2.04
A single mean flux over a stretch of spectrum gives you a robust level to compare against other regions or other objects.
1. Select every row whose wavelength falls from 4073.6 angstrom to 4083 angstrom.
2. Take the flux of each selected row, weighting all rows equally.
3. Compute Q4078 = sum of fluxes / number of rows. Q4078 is 13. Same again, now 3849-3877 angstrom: 6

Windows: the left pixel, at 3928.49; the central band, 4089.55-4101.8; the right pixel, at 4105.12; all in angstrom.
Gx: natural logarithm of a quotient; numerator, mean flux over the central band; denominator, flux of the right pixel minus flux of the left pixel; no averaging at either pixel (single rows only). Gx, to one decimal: 0.5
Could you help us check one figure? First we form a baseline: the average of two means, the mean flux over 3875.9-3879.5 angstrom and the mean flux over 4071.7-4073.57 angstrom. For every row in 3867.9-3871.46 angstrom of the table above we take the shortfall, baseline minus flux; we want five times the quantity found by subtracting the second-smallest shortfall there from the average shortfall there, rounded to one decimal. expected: 1.3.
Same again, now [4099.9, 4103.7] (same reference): 4.6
